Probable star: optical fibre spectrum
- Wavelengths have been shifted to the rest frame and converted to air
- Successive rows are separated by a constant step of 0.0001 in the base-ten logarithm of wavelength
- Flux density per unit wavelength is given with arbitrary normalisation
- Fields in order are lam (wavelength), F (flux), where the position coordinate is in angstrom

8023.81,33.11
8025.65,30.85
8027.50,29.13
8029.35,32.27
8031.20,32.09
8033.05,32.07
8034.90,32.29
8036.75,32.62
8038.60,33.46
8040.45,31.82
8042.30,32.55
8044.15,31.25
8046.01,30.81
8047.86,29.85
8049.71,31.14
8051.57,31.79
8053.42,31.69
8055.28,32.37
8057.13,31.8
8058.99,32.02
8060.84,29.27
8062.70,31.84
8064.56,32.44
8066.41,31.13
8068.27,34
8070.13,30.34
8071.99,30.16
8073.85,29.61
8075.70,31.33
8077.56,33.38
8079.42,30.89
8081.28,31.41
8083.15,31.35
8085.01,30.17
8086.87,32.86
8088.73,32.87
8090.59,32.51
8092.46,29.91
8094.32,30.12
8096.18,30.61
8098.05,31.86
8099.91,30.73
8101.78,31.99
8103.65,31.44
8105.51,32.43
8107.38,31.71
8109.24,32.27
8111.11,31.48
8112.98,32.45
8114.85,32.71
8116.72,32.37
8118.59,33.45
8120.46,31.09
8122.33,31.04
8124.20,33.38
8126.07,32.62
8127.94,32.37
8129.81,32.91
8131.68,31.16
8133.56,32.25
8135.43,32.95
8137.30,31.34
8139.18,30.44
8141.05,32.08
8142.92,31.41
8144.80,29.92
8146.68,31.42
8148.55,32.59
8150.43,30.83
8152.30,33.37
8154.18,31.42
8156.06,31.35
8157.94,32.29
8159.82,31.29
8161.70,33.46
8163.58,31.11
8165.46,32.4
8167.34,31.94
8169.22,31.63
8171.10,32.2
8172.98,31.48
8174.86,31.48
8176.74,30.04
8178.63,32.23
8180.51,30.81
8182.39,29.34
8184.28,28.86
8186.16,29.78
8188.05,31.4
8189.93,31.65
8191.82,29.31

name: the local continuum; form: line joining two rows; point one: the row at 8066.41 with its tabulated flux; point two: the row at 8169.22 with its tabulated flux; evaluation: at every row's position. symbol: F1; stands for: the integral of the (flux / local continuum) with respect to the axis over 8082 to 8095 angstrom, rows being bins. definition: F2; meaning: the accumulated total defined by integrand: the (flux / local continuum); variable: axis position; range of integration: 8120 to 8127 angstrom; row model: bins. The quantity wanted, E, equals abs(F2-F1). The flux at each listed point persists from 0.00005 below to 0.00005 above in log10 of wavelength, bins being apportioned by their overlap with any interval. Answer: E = 5.9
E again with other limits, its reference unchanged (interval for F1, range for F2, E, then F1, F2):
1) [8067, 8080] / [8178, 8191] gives 0.6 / 13.1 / 13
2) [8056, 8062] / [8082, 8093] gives 5.1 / 6.0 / 11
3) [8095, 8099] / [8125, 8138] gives 9.4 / 4.0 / 13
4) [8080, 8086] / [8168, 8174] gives 0.1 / 6.0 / 6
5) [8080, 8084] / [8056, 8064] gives 4.0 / 4.0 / 8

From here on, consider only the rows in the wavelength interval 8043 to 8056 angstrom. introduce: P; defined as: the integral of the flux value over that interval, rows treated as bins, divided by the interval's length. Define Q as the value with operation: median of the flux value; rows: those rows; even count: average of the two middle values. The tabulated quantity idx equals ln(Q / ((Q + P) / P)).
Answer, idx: 2.75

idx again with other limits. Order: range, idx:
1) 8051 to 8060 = 2.77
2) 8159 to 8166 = 2.77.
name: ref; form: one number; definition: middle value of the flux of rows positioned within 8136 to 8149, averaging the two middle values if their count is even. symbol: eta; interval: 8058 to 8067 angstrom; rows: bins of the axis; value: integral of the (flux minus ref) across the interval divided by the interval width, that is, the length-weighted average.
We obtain -0.1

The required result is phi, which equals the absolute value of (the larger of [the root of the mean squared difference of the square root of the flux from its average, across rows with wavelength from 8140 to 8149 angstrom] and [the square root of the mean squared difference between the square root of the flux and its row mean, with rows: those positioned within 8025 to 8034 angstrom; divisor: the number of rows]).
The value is 0.107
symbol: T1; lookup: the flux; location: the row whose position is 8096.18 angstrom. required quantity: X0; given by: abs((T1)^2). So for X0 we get 937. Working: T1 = 30.61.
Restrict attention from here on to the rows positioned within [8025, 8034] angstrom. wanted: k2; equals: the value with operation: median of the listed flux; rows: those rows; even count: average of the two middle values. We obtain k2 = 32.1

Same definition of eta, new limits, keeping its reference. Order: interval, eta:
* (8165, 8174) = 0.5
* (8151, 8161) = 0.5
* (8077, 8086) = 0.0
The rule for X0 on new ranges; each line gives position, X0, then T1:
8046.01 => 949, 30.81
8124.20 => 1114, 33.38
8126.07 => 1064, 32.62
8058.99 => 1025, 32.02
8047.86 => 891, 29.85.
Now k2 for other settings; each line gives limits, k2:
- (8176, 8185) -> 30.0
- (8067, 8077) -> 30.3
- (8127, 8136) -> 32.4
